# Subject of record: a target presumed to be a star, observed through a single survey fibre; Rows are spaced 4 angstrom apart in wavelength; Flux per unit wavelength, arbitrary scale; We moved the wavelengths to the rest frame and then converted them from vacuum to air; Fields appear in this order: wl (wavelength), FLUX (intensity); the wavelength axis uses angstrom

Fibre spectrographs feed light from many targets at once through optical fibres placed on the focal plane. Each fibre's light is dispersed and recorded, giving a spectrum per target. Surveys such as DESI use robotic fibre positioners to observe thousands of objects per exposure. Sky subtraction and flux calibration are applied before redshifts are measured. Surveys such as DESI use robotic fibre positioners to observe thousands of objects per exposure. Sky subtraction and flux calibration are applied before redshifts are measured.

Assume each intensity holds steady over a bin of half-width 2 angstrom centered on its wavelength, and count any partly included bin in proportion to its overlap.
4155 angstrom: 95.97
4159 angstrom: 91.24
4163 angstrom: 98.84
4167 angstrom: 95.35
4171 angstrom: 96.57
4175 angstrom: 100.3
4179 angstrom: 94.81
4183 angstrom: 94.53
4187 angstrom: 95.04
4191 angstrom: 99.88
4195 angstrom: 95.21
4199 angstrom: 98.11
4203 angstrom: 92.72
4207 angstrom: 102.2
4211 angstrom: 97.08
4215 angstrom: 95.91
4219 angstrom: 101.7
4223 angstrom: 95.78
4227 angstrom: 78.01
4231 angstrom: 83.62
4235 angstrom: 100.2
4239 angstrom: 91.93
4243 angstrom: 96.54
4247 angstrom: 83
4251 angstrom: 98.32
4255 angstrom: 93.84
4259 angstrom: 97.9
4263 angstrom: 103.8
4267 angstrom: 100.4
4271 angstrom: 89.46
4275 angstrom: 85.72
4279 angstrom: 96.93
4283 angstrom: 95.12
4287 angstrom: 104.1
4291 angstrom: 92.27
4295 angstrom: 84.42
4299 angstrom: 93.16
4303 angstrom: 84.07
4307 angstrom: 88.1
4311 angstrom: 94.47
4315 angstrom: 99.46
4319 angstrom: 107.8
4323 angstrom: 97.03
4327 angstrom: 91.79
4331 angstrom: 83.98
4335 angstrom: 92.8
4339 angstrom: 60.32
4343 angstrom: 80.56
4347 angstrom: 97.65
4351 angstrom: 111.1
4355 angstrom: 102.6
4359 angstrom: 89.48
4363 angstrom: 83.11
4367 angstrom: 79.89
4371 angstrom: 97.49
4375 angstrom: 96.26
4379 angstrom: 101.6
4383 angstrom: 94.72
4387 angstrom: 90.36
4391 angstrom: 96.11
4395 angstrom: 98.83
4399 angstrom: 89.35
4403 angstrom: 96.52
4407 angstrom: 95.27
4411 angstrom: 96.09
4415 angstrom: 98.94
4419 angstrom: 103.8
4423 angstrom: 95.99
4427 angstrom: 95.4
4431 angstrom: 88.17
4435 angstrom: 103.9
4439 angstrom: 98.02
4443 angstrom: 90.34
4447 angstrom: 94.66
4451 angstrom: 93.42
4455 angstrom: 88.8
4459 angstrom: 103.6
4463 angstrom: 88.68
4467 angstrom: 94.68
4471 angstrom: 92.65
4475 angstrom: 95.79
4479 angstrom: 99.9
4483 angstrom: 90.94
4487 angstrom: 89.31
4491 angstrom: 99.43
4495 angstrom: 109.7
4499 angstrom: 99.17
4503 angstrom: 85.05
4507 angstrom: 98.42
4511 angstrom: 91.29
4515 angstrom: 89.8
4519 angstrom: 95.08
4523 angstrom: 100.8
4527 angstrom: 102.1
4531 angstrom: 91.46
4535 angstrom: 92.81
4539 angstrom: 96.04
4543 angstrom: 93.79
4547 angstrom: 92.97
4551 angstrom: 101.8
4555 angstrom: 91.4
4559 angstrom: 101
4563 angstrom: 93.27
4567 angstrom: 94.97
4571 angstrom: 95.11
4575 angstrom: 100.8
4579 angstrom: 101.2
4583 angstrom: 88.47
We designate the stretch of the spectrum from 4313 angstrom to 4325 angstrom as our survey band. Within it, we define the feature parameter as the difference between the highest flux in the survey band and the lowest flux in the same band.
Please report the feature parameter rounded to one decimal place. 10.8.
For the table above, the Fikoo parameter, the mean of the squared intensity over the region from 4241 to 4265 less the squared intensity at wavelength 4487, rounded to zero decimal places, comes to 1197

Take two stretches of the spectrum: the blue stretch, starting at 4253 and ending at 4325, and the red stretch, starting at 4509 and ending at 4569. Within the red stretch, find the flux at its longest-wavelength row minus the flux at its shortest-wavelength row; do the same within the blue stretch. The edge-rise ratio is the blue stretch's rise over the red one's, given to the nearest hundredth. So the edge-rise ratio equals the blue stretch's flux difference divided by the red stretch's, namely 0.87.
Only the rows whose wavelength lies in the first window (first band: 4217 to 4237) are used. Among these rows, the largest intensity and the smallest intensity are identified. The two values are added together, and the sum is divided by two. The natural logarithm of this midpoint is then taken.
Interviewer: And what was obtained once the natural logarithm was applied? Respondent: 4.50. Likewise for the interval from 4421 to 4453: 4.56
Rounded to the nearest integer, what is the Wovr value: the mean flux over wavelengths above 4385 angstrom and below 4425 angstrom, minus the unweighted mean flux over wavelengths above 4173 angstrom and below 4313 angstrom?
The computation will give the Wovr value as 2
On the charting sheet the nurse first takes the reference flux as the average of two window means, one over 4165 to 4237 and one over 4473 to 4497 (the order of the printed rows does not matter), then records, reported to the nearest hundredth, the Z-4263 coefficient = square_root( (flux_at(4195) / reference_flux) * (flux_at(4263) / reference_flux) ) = 1.03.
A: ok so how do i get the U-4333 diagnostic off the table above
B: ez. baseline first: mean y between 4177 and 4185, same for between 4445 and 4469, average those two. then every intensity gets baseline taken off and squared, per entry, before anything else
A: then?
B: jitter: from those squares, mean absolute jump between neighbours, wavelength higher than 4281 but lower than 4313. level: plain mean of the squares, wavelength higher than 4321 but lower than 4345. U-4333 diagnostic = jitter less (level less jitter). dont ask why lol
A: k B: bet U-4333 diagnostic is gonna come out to -77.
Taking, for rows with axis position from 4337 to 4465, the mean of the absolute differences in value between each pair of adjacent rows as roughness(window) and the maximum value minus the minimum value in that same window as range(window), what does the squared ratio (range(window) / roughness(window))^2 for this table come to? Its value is 44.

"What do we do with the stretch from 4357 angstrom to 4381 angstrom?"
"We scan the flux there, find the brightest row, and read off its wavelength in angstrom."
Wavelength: 4379 angstrom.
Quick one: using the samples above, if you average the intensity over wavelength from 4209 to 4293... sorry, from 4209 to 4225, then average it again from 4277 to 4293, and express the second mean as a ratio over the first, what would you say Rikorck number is 0.99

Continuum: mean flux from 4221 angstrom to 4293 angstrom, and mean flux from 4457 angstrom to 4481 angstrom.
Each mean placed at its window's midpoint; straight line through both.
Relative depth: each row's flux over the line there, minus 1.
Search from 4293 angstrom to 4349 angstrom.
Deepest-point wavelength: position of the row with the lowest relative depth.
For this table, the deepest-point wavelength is 4339 angstrom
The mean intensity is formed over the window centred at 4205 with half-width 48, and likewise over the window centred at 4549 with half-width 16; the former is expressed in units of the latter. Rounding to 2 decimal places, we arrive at 0.99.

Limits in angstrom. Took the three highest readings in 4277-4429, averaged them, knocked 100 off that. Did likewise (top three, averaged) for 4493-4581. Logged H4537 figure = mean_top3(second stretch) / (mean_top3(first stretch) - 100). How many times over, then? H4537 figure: 14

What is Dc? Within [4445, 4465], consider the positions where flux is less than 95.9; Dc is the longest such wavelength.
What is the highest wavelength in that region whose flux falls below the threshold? 4463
